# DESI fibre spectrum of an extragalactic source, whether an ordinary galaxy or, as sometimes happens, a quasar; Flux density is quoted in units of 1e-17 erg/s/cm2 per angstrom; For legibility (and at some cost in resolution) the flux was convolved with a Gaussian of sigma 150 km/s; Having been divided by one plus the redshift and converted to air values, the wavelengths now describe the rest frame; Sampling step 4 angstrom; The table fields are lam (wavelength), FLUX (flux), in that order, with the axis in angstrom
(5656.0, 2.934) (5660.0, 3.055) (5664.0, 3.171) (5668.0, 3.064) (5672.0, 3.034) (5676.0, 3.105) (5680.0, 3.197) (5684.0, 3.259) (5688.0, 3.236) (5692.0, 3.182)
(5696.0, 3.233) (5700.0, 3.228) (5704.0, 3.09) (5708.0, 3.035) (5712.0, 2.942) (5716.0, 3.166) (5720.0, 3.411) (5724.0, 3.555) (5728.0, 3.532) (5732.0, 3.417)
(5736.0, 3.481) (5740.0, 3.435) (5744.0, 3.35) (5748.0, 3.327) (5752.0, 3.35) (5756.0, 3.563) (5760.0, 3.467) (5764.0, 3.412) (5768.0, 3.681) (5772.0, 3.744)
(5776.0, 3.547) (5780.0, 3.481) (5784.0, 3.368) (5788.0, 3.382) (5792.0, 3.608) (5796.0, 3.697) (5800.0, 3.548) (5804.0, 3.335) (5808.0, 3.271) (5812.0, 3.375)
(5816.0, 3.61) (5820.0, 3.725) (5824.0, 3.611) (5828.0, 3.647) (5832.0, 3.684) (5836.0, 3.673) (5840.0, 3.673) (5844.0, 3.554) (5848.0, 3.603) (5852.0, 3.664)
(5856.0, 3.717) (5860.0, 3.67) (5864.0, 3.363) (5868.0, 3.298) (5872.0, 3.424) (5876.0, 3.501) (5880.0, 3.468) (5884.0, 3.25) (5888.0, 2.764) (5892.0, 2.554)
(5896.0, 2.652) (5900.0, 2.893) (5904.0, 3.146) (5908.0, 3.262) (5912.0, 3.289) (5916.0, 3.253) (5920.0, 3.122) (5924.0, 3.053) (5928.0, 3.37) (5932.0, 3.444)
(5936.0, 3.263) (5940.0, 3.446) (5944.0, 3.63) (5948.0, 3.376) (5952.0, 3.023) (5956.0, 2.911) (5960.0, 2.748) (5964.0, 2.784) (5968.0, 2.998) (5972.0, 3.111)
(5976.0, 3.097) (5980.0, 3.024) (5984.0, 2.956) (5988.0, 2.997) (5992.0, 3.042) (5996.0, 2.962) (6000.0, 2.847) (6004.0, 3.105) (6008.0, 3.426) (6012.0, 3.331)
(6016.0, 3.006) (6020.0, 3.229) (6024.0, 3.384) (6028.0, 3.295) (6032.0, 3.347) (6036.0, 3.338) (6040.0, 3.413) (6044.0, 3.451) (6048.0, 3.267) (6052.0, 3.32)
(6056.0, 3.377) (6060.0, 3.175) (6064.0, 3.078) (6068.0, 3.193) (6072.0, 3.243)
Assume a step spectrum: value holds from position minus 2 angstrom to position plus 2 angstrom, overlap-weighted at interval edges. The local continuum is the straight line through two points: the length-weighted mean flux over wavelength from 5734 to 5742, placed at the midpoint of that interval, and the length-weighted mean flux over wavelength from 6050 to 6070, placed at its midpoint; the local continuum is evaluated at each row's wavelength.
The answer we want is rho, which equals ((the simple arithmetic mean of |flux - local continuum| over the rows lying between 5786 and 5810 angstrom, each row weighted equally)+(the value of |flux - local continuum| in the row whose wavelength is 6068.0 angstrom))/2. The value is 0.09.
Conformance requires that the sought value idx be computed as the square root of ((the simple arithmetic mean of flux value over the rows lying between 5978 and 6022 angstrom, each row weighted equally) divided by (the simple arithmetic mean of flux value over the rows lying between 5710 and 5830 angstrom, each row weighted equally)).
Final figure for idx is 0.94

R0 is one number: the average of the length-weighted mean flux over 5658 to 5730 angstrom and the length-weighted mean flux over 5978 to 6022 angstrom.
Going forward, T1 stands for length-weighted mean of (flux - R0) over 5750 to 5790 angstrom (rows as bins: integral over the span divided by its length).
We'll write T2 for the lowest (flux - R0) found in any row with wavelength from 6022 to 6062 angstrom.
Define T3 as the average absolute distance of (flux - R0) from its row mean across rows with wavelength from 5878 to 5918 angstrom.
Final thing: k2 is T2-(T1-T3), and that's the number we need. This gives -0.1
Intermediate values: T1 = 0.4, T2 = 0.04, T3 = 0.27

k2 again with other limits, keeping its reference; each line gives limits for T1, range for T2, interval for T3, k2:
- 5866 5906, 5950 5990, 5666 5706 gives -0.3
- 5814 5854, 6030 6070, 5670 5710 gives -0.5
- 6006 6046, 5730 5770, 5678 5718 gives 0.1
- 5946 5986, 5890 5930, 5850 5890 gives -0.3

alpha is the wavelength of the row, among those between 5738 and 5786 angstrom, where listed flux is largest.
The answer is 5772.0 angstrom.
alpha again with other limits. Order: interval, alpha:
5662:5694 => 5684.0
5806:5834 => 5820.0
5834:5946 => 5856.0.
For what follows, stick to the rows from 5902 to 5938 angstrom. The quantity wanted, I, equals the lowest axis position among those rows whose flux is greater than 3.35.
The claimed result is 5928.0 angstrom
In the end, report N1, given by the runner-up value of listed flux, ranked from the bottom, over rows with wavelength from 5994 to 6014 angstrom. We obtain 2.962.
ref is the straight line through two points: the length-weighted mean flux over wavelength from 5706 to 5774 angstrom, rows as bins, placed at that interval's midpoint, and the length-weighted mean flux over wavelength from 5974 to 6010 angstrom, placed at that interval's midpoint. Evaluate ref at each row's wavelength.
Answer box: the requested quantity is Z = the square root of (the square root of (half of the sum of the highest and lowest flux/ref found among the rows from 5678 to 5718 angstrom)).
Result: 0.97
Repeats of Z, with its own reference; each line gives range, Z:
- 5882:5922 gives 0.98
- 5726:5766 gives 1.00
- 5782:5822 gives 1.01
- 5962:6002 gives 0.99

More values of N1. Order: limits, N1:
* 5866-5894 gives 2.764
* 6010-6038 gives 3.229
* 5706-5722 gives 3.035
